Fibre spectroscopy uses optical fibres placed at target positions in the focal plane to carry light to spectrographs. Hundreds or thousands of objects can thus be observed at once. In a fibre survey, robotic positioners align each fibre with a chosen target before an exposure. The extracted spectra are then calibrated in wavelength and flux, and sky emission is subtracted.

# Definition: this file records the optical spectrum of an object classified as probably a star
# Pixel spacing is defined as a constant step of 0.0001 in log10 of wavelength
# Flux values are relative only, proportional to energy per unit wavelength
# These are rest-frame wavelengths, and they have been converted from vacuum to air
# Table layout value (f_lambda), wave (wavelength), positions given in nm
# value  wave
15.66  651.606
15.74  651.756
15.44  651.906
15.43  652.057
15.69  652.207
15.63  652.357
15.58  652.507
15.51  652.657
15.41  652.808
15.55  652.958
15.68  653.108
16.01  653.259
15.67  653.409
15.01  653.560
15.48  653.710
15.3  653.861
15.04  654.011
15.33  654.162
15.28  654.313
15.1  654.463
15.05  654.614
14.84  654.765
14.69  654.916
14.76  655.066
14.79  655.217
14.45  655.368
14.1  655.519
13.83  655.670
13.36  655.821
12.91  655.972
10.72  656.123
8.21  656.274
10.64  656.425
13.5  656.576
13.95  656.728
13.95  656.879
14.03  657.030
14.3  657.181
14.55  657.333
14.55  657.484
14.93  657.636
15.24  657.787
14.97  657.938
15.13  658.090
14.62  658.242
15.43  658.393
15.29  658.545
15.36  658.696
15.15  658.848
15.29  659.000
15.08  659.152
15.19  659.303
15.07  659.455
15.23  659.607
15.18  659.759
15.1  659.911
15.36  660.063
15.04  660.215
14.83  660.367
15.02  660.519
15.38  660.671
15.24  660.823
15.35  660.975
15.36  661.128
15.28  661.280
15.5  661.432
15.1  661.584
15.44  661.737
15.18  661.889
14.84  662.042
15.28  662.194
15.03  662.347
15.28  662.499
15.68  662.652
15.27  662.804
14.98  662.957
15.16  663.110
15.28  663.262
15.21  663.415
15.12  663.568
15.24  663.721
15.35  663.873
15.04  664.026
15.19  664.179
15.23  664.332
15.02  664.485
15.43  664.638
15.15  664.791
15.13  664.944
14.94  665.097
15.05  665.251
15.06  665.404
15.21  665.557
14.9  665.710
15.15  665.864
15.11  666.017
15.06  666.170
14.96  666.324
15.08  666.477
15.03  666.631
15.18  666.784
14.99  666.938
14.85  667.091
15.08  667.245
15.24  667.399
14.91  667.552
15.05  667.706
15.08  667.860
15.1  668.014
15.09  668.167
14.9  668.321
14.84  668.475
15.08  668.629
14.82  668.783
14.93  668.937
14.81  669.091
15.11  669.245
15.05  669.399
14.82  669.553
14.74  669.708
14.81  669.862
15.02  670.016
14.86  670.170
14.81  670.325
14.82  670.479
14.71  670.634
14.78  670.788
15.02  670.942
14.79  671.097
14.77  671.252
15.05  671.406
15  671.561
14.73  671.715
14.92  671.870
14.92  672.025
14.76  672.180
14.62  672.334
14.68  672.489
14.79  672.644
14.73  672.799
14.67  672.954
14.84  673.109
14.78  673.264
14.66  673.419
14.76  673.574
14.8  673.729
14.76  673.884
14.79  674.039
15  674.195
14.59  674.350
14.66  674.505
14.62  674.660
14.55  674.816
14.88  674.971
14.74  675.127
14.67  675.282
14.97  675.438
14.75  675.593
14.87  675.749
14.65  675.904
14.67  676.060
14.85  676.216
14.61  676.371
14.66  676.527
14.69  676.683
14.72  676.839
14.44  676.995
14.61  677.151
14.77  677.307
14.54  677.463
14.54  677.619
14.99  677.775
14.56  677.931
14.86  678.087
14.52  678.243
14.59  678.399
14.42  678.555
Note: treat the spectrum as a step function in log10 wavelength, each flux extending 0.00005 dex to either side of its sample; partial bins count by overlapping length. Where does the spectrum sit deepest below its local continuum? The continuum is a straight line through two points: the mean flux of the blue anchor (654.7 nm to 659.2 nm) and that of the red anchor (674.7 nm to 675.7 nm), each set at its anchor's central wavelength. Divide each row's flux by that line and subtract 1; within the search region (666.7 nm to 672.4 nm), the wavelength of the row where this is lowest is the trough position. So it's 672.334 nm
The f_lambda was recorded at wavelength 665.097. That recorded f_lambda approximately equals 14.94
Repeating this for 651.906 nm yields 15.44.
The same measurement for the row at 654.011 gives 15.04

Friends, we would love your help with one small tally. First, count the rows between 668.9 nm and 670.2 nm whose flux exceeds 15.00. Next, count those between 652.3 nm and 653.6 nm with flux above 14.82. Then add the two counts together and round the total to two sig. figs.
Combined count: 12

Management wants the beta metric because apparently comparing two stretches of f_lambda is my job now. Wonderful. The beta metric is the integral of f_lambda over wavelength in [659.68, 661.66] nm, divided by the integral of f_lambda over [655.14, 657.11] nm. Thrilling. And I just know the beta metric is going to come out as 1.18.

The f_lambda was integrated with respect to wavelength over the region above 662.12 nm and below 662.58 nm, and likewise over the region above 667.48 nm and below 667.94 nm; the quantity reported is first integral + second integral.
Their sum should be 13.9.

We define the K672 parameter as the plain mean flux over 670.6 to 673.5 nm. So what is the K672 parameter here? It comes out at 14.8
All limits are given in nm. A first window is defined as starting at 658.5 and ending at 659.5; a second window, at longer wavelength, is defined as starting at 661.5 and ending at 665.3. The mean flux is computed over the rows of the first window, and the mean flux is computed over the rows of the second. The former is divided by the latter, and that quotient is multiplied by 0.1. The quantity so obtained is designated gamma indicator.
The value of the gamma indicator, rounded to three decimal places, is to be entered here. 0.100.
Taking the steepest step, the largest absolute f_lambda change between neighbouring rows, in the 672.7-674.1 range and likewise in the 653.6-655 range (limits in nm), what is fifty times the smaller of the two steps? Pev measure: 8.5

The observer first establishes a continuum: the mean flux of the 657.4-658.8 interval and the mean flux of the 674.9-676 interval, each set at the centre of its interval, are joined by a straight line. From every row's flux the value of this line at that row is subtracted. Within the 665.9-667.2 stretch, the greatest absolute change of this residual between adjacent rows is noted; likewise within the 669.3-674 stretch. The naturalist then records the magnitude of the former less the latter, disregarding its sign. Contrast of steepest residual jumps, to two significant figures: 0.095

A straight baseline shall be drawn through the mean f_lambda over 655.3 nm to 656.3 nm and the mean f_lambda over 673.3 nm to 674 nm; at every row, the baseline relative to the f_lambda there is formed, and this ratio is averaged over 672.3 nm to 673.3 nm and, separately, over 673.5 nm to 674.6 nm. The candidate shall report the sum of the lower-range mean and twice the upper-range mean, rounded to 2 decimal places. 3.00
